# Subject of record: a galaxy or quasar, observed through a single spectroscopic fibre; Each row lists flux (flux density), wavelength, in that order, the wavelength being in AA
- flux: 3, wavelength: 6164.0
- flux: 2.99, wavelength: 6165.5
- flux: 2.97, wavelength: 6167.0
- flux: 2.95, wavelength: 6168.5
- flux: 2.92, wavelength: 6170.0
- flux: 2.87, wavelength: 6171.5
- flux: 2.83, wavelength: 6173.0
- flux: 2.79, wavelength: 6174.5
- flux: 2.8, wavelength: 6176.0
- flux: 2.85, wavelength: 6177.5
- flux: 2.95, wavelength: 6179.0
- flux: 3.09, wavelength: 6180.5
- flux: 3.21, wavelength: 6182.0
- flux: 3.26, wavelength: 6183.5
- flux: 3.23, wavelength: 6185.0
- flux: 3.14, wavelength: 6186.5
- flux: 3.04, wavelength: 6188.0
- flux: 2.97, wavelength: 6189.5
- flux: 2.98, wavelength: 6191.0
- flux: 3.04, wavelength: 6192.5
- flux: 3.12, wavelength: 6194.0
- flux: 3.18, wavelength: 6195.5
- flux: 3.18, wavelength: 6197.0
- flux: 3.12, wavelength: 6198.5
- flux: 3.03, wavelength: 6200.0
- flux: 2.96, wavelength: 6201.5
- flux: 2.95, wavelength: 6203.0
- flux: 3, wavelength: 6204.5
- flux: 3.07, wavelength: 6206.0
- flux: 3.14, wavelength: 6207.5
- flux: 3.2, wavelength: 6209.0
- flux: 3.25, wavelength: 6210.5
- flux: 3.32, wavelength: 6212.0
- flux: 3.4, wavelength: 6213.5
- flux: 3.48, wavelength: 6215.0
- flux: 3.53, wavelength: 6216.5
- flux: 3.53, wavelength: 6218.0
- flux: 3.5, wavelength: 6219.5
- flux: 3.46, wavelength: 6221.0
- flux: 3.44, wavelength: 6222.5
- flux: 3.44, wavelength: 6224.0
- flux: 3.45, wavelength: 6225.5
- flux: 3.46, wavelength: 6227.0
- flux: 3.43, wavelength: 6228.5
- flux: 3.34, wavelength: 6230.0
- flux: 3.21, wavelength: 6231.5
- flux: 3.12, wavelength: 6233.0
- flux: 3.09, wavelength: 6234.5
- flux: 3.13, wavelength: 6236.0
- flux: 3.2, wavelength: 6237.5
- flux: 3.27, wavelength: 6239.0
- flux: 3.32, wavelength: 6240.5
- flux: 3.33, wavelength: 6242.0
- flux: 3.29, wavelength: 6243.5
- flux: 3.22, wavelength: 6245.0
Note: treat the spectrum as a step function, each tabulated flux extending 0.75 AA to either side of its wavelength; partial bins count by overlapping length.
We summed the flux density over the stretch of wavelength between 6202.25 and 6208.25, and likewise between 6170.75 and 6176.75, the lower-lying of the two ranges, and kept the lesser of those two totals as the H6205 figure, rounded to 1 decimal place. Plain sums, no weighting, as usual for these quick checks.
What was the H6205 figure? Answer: 11.3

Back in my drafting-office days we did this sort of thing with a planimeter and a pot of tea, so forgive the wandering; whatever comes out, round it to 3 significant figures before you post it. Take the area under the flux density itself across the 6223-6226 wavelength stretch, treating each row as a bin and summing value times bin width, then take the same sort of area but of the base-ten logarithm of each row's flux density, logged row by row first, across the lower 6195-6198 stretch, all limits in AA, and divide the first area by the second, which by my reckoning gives 6.86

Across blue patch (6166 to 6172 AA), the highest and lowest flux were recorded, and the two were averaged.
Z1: 2.92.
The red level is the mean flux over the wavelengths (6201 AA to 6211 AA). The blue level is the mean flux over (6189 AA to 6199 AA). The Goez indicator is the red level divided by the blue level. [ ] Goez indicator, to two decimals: 1.00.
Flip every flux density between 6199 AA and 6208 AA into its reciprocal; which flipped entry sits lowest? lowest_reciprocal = 0.32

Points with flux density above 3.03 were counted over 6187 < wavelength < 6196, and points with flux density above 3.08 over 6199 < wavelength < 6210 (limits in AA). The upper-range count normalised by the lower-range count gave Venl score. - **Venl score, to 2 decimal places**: 0.50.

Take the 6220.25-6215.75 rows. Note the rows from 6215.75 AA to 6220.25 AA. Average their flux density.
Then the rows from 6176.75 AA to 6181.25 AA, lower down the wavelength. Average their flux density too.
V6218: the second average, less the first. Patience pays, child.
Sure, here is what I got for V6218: -0.56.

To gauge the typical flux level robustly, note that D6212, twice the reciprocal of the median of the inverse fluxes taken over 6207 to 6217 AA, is 6.6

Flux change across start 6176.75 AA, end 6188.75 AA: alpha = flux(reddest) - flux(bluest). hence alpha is 0.19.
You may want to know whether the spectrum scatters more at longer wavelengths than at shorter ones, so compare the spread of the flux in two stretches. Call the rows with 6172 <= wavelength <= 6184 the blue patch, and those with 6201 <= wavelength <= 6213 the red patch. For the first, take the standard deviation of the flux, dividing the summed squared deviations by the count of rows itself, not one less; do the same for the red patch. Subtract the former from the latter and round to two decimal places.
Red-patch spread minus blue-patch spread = -0.05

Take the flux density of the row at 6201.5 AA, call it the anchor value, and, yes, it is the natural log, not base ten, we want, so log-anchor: 1.09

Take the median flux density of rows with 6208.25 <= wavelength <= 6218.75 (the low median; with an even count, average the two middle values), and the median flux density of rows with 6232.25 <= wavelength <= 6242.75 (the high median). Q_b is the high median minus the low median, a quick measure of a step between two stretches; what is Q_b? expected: -0.20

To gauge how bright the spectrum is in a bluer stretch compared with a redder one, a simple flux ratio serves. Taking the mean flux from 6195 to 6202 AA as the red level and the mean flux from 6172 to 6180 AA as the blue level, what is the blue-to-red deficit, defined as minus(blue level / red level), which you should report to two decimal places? -0.92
